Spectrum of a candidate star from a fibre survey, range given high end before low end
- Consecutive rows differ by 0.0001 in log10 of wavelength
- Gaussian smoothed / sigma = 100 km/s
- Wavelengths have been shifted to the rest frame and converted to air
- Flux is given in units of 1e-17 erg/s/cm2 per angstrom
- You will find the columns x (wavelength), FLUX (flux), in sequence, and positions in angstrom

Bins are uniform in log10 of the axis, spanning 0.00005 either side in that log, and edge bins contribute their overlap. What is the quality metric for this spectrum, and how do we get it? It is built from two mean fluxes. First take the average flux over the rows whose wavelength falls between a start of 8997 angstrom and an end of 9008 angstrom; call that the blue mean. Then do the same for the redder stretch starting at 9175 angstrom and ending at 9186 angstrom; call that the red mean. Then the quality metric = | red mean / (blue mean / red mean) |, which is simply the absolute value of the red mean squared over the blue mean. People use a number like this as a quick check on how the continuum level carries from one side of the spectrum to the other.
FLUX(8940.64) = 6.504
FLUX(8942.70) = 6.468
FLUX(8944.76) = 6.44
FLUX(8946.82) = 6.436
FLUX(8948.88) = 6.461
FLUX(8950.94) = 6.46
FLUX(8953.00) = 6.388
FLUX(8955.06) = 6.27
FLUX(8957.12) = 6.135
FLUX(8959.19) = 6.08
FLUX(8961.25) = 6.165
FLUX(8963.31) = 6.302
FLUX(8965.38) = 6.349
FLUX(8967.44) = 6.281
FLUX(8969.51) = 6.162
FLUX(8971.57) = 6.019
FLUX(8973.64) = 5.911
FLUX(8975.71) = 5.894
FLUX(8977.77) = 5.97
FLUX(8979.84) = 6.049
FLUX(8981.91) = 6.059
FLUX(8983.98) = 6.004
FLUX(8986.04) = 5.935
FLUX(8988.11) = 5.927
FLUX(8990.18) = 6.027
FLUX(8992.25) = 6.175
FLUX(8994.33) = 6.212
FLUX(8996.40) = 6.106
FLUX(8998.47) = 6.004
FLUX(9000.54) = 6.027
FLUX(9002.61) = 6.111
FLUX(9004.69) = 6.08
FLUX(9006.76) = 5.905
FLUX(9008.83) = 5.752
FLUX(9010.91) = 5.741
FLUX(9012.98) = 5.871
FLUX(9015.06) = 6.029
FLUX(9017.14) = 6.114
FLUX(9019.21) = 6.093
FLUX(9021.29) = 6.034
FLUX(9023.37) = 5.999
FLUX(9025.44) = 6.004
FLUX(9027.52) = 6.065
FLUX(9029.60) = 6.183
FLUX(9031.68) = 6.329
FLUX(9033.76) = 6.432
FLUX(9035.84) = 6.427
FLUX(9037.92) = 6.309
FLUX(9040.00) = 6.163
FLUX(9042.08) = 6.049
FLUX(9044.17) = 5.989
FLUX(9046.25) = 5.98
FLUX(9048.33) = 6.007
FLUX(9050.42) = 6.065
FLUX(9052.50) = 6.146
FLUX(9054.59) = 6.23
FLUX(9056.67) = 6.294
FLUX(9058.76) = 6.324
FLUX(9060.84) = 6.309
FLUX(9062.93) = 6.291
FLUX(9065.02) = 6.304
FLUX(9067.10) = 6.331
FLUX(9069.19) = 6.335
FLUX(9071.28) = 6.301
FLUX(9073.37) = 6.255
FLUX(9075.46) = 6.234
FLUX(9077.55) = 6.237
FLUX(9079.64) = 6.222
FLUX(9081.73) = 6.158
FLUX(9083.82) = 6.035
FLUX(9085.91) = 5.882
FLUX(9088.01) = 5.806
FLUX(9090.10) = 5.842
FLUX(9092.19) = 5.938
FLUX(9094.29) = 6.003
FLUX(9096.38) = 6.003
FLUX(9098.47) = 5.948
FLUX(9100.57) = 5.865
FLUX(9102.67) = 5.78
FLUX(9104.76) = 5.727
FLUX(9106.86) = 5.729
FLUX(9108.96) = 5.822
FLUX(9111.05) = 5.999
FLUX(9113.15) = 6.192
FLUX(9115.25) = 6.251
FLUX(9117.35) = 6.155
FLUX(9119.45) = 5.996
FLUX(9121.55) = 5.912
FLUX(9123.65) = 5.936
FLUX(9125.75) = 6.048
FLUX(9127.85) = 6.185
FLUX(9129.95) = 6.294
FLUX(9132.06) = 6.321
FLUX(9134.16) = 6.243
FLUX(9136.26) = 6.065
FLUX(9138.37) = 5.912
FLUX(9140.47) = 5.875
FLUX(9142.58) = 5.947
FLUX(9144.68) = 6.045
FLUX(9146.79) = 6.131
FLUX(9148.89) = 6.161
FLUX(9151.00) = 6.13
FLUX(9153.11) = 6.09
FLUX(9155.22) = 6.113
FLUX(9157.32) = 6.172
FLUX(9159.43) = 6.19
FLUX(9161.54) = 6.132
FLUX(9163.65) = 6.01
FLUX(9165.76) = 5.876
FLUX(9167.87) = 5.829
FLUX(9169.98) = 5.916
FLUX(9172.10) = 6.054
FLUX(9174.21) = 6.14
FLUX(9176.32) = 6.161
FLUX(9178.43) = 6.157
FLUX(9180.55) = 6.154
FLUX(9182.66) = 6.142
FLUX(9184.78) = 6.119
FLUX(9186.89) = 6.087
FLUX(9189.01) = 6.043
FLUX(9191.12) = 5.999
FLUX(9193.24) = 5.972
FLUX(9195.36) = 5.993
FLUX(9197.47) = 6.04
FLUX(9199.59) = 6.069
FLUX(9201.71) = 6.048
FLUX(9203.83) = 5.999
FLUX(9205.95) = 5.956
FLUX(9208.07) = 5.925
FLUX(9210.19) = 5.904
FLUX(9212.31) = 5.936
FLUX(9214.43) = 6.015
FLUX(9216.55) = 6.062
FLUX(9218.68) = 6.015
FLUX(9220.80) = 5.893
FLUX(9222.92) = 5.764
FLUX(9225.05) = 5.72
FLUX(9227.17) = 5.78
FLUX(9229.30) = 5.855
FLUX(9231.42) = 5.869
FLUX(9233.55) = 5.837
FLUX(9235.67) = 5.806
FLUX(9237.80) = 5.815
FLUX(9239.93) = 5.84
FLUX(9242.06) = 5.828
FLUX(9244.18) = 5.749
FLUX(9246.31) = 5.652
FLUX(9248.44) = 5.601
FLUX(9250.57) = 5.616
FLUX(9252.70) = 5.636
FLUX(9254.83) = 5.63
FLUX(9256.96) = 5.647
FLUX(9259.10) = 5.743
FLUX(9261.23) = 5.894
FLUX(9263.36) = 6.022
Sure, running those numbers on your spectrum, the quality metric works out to 6.27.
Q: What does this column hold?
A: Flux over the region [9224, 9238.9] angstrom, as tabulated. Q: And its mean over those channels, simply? 5.81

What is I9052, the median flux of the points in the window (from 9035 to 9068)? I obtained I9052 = 6.26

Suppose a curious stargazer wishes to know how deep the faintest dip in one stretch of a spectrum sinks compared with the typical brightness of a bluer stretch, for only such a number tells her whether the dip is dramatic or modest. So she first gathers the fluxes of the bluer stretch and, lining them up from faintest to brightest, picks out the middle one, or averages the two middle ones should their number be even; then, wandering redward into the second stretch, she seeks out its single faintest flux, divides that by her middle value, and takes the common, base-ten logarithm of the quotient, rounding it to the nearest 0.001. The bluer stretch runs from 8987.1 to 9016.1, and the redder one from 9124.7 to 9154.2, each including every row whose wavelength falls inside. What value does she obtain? -0.011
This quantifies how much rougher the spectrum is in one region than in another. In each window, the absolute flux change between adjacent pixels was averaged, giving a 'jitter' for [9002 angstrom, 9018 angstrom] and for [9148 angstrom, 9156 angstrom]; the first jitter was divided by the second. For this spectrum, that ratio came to 3.4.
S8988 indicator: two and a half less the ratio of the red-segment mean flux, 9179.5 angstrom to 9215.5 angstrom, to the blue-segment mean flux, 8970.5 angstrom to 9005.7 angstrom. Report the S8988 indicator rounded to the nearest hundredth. 1.50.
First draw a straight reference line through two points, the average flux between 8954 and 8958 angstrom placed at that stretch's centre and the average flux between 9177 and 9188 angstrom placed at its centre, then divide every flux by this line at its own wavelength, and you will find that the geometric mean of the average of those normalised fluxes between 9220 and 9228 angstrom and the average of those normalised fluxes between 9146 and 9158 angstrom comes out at 0.972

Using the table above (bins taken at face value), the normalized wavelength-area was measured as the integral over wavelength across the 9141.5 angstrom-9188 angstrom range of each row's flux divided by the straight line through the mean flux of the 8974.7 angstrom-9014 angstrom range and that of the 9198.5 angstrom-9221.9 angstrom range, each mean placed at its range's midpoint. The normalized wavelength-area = 47.2 angstrom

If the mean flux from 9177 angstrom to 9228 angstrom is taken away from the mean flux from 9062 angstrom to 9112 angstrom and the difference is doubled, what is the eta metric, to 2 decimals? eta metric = 0.10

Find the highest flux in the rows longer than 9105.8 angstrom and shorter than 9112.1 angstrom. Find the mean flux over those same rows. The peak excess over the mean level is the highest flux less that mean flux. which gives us 0.149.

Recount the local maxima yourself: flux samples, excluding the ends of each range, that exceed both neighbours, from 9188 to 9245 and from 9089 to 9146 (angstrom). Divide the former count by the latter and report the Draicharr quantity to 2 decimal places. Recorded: 2.00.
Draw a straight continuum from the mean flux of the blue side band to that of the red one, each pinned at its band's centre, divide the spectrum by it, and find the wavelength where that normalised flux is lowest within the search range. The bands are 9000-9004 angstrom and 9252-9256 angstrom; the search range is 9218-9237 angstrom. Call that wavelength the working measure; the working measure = 9225.05 angstrom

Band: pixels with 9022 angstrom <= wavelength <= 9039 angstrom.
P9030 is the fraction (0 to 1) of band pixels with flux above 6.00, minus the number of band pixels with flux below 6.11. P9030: -2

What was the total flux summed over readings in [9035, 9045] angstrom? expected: 30.9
